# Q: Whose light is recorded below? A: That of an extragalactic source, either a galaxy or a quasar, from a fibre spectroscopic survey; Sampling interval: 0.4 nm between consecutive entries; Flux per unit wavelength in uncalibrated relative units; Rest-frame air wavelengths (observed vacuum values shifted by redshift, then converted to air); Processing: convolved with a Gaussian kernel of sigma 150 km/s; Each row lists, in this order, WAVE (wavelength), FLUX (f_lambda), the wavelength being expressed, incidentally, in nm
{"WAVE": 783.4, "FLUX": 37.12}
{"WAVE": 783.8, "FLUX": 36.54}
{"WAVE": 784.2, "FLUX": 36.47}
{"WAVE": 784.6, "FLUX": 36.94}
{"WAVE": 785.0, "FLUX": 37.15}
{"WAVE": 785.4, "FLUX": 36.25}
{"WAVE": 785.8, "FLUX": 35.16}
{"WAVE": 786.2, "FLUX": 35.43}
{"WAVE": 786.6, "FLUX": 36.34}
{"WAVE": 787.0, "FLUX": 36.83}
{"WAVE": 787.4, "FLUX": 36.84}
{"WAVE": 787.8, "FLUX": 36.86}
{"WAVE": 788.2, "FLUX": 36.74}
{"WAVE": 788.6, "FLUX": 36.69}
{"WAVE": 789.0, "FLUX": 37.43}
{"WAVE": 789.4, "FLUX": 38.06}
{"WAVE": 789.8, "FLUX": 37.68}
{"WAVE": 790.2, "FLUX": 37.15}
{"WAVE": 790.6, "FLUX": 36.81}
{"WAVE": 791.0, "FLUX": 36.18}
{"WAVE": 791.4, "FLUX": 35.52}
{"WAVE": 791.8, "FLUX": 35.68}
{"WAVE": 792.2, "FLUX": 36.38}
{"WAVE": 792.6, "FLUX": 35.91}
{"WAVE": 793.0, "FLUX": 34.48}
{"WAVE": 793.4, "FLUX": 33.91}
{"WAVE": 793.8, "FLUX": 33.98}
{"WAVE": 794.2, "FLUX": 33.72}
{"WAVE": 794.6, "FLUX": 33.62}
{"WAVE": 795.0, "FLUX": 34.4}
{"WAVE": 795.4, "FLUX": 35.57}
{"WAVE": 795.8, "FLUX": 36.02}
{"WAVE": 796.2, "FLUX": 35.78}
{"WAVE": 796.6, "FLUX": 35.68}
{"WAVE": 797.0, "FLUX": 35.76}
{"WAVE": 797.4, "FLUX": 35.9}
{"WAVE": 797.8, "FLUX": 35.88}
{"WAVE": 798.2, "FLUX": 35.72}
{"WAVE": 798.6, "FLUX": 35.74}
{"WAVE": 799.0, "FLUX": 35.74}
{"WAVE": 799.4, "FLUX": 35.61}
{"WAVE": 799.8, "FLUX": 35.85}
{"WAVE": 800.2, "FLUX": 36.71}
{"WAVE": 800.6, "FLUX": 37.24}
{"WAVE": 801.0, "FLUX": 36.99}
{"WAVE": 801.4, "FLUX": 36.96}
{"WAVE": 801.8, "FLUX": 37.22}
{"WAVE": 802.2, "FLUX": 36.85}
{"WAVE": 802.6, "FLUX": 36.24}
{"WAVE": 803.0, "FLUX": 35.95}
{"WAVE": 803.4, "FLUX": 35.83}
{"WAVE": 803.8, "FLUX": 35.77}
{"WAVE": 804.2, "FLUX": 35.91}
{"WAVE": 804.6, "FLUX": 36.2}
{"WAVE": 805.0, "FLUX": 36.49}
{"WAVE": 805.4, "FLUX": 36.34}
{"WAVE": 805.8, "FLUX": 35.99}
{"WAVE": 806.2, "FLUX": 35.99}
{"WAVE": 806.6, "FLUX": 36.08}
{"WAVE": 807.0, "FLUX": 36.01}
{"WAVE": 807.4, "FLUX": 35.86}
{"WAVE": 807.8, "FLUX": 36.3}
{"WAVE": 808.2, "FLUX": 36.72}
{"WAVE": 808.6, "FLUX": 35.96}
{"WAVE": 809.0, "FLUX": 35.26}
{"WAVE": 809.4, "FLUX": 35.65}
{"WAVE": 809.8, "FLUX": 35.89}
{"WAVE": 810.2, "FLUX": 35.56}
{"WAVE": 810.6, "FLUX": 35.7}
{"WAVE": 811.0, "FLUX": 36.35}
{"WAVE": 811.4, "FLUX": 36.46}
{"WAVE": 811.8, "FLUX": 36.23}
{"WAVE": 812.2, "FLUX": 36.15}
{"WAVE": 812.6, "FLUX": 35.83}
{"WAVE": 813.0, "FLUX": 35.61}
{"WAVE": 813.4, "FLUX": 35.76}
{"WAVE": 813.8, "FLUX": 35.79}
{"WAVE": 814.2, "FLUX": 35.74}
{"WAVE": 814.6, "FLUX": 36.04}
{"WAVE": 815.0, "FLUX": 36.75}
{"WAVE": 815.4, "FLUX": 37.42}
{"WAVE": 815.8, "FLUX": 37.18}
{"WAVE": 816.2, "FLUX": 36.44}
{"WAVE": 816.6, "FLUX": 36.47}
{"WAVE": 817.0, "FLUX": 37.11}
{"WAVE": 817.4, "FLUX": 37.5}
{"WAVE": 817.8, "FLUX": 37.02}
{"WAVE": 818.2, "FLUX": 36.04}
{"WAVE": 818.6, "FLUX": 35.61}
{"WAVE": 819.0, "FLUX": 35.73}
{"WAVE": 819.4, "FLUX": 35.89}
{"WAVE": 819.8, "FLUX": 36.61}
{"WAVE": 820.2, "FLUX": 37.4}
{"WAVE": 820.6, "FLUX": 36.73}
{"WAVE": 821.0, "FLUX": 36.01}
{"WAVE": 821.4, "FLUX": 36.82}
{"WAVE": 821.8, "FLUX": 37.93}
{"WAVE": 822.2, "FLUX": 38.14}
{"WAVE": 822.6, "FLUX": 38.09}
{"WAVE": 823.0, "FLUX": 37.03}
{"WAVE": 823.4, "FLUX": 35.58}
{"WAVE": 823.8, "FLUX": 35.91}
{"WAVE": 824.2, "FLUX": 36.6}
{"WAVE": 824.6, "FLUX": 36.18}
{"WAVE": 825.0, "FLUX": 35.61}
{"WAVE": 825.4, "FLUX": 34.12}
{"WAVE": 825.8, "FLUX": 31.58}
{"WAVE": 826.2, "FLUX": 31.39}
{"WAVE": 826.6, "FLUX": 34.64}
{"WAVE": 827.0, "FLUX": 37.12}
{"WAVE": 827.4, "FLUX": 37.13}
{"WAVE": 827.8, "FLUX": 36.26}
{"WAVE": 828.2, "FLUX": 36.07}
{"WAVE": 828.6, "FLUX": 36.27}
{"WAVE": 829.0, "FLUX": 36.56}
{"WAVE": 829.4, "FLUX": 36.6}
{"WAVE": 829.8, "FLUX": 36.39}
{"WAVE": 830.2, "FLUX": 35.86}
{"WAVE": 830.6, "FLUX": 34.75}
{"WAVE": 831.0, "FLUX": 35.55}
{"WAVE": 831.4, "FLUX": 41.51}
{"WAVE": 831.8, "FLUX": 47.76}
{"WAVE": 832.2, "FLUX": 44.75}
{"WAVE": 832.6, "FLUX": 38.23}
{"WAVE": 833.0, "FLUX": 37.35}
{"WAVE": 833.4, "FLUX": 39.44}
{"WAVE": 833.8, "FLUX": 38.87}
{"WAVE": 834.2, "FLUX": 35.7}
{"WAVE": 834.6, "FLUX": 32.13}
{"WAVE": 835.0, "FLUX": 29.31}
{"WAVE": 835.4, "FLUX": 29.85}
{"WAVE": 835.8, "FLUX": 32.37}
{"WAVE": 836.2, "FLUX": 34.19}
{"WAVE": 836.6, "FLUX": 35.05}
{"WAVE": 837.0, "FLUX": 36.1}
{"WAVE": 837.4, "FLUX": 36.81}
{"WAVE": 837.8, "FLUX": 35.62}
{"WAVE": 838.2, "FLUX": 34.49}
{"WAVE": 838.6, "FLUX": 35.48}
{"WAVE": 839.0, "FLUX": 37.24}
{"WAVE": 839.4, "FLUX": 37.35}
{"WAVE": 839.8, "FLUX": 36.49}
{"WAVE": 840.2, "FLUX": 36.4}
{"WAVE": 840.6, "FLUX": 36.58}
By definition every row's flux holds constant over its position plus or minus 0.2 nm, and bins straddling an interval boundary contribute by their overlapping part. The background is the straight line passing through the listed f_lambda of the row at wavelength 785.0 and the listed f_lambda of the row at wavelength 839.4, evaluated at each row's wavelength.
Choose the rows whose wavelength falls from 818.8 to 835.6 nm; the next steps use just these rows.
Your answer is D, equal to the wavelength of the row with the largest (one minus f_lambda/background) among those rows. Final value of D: 835.0 nm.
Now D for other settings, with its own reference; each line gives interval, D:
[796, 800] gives 799.4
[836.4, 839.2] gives 838.2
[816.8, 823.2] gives 818.6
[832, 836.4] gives 835.0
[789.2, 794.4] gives 794.2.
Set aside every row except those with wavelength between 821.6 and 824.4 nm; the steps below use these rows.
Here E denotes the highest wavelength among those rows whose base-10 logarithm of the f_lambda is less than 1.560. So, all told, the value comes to 823.8 nm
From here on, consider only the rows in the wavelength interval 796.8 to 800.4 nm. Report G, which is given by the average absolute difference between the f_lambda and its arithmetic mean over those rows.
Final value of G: 0.2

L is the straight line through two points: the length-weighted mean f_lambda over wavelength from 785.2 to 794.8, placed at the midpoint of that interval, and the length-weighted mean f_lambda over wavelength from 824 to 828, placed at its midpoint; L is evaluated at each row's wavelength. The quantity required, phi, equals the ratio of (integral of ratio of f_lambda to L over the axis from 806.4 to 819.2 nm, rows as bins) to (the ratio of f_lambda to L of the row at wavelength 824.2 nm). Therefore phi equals 13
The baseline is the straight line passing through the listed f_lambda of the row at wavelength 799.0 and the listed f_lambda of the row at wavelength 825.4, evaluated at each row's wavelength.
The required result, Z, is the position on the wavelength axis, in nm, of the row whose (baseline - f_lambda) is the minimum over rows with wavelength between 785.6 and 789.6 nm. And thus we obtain 789.4 nm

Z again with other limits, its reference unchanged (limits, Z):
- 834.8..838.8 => 837.4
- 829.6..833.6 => 831.8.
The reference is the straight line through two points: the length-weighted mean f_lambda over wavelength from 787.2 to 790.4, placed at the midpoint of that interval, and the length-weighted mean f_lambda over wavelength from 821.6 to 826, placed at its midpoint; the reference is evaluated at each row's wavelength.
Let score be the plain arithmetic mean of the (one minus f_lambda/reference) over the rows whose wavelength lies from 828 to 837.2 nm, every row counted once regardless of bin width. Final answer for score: -0.021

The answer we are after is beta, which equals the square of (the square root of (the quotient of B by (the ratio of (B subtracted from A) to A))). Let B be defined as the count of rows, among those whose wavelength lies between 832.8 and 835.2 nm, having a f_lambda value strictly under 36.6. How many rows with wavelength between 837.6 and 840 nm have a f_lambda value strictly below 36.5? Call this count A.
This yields 12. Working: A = 4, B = 3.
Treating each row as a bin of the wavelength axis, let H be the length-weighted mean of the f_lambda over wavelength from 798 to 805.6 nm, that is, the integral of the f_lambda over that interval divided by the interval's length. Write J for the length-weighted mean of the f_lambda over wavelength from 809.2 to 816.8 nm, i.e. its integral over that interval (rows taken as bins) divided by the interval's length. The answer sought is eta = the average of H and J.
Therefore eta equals 36.2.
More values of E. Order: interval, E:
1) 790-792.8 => 792.6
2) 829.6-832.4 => 831.0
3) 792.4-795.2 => 795.0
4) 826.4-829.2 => 828.6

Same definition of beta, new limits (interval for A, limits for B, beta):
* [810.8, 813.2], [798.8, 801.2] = 6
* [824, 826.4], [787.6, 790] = 0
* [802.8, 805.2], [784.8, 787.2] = 12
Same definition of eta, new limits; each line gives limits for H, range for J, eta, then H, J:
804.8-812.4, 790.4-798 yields 35.7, 36.1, 35.3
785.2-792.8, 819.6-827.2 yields 36.2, 36.5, 36.0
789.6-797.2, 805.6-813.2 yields 35.7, 35.5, 36.0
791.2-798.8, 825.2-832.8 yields 36.1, 35.2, 37.0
